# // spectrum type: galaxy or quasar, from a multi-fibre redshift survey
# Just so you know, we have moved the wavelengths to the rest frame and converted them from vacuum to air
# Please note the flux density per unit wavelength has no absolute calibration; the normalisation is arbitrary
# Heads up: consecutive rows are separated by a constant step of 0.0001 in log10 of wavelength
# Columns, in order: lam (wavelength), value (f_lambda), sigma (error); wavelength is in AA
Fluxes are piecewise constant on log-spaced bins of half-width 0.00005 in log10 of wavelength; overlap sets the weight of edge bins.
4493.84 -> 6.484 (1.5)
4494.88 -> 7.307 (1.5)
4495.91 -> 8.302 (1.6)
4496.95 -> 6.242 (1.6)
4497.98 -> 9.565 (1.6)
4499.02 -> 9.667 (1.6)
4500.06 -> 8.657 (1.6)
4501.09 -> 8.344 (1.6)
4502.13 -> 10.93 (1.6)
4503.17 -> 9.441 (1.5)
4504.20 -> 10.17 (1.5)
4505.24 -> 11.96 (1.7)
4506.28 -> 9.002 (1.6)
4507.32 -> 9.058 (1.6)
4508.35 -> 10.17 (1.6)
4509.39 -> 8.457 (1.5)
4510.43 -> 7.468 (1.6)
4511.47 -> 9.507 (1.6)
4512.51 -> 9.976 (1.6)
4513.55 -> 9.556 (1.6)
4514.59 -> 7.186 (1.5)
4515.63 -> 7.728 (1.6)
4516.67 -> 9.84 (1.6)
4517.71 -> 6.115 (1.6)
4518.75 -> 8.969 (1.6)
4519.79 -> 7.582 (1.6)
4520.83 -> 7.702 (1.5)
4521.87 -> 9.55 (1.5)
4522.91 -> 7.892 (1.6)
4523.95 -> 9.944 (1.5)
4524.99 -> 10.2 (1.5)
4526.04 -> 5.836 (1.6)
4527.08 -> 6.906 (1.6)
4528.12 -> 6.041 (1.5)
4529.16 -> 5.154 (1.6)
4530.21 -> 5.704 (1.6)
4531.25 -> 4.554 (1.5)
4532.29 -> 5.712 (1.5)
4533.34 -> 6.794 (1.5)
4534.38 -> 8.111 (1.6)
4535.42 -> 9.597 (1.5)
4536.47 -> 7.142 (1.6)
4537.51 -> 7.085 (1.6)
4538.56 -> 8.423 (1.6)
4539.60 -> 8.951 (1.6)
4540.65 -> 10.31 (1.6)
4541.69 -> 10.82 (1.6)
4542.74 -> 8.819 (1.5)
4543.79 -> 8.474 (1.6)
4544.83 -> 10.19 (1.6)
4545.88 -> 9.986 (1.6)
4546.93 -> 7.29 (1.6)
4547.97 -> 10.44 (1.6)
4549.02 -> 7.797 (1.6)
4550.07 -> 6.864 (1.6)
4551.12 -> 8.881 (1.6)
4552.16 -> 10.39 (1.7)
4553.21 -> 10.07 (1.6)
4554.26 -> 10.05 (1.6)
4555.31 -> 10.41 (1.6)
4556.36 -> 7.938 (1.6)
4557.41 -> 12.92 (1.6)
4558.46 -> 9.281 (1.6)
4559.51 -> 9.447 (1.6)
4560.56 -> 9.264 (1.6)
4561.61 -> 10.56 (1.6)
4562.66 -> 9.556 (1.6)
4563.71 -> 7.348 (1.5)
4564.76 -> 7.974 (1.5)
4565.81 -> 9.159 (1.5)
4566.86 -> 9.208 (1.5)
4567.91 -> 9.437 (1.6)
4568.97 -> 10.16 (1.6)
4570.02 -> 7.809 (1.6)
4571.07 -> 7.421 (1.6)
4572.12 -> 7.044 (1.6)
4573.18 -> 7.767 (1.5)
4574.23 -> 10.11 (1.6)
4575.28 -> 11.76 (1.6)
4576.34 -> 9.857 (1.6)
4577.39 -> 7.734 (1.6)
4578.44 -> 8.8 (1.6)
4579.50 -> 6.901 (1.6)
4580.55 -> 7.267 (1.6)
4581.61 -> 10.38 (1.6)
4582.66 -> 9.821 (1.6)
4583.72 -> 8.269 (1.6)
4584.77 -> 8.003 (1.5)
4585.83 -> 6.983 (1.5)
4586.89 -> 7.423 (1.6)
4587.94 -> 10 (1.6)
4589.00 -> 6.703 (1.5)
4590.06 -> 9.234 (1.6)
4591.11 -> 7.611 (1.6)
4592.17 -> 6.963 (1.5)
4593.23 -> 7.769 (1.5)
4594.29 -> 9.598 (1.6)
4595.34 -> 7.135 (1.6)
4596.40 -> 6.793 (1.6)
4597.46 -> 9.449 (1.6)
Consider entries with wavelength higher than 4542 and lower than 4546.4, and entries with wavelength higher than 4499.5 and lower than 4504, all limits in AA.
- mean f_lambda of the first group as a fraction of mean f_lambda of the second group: 1.00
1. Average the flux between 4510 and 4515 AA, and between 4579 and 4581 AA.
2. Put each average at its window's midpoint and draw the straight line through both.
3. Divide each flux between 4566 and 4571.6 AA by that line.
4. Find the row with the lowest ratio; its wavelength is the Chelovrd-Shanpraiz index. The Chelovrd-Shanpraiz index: 4571.07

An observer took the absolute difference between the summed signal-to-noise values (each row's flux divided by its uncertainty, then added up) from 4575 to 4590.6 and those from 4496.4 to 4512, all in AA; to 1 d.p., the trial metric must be 5.8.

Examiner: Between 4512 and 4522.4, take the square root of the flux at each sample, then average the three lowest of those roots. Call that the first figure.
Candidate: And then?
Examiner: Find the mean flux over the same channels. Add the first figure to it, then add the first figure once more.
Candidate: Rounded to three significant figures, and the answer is 13.7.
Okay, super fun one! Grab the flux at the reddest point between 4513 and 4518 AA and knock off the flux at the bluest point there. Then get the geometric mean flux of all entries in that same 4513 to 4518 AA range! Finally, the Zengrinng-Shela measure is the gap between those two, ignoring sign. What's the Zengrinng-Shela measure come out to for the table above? 11.4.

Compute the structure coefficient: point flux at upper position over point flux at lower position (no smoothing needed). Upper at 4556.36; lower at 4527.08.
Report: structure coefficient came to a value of 1.15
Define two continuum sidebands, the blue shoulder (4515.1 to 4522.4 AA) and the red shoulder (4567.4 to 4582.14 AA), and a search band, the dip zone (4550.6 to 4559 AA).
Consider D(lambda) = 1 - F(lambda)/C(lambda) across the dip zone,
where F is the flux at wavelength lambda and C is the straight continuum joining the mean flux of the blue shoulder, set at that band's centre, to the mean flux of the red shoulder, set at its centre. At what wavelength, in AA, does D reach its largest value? 4556.36 AA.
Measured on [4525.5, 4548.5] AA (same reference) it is 4531.25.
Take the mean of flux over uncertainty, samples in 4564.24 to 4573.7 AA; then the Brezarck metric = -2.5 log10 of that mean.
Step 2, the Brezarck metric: -1.84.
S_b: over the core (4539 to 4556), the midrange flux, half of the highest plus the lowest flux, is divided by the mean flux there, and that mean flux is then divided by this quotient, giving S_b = 9.9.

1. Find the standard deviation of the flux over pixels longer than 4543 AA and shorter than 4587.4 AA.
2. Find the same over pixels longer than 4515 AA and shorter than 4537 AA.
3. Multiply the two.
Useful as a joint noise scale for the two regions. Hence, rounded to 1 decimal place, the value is 2.4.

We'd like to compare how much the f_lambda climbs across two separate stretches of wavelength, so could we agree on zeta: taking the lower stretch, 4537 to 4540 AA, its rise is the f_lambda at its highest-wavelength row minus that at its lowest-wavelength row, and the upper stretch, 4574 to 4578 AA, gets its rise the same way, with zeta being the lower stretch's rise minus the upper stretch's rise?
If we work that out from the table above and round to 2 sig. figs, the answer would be 4.2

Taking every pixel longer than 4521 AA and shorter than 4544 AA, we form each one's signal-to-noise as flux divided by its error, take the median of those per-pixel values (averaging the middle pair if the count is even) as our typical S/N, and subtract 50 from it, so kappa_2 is -45.0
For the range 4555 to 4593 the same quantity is -44.4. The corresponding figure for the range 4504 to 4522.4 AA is -44.4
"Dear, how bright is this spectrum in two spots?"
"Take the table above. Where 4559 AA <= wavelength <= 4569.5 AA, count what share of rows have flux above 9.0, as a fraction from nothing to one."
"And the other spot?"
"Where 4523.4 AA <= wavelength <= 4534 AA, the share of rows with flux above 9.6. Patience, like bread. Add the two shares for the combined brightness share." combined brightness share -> 1.0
